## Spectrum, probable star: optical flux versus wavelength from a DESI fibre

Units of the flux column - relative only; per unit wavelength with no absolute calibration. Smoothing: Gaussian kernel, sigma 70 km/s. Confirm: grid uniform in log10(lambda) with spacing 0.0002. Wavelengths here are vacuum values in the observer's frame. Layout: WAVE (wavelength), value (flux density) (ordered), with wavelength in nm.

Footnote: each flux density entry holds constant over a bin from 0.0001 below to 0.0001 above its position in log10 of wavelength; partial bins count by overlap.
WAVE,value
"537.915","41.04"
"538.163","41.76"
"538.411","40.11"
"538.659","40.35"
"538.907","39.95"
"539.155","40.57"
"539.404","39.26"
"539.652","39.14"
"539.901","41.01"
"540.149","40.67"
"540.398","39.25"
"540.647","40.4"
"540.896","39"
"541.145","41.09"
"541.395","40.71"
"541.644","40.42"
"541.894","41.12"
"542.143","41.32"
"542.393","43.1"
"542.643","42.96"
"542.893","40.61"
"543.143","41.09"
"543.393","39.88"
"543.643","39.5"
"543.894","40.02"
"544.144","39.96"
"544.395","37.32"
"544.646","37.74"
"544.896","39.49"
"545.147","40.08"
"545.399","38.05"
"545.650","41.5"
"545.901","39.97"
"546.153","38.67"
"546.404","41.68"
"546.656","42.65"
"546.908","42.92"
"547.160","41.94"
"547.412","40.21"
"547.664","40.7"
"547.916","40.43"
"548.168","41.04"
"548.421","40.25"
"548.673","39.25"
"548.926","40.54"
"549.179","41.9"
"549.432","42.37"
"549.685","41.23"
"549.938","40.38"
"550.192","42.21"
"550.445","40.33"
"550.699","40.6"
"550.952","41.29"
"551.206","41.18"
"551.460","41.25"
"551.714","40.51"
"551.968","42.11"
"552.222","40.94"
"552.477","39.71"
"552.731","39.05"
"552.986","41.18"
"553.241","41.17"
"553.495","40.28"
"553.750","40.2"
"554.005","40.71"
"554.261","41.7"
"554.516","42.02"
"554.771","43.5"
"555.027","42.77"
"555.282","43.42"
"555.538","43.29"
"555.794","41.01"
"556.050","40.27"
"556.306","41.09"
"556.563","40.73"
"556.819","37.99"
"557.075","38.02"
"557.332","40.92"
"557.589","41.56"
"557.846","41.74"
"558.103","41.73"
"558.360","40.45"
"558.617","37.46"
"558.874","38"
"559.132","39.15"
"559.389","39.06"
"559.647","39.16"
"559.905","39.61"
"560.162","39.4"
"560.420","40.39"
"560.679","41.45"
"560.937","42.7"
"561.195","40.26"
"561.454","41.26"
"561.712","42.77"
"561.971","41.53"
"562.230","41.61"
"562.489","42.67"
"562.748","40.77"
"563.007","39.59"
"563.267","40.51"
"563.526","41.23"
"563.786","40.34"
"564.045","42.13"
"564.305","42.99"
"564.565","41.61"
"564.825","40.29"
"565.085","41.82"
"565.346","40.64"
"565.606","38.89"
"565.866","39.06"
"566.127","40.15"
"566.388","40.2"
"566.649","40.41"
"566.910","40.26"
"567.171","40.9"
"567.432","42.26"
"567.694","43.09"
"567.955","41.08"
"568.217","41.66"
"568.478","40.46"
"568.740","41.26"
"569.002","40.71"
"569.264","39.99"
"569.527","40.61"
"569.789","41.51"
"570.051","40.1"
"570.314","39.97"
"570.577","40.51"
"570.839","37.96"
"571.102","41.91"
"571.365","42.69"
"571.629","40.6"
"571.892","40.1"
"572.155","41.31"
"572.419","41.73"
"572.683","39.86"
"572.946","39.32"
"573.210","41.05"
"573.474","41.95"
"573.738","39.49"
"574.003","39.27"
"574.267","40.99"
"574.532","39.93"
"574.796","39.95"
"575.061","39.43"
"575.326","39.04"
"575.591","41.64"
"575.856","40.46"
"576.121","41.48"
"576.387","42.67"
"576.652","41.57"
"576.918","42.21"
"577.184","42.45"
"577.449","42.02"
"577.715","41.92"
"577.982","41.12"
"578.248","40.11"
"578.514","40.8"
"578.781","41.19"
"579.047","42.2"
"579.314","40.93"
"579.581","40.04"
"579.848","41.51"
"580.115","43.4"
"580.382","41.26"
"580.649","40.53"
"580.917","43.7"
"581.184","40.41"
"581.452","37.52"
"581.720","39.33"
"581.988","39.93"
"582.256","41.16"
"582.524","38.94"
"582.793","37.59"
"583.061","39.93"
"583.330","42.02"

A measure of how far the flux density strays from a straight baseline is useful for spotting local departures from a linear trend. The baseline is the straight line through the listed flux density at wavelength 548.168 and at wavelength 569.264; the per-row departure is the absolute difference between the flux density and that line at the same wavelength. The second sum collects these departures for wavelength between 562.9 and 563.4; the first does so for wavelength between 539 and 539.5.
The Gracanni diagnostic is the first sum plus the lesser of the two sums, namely 4.1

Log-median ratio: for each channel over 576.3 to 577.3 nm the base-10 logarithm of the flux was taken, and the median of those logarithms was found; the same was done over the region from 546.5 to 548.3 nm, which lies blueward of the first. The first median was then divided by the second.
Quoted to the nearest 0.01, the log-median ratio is 1.01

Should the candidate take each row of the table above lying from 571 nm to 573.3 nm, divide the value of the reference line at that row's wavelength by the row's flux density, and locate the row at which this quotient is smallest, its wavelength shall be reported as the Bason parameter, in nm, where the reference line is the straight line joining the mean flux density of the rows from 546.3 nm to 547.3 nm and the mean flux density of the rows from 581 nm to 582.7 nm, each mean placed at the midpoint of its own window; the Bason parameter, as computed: 571.365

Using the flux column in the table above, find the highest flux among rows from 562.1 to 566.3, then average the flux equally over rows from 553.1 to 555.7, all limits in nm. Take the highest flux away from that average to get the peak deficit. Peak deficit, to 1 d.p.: -1.1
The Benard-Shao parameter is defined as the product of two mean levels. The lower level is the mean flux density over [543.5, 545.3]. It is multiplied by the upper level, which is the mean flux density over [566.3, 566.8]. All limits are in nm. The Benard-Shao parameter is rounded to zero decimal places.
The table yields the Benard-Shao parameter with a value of 1578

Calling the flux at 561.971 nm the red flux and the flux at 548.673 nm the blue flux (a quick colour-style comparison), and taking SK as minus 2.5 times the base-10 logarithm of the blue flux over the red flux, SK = 0.06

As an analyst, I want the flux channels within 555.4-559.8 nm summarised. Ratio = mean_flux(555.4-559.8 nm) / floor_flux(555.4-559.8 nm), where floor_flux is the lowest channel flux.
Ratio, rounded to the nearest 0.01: 1.07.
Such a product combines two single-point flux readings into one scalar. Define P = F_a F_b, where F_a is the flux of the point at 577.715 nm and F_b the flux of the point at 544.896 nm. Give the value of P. 1655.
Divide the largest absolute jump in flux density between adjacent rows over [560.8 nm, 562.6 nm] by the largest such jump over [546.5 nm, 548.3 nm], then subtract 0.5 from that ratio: 0.9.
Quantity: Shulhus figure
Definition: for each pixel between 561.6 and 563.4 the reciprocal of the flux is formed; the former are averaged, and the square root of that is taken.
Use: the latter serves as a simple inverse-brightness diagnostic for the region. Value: 0.156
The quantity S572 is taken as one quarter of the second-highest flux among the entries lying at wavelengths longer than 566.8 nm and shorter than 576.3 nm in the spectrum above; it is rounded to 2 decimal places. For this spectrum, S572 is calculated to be 10.67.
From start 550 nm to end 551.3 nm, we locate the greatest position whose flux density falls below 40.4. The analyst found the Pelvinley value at 550.445 nm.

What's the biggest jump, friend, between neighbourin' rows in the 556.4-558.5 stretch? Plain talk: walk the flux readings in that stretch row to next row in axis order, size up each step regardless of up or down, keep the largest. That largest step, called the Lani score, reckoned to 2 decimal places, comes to 2.90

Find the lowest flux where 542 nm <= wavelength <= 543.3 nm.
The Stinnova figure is 40.61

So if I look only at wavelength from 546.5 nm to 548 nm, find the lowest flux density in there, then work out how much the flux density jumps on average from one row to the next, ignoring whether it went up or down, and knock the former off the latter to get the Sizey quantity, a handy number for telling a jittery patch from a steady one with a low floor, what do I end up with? -39.5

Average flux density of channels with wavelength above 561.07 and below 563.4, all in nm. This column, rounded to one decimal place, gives 41.2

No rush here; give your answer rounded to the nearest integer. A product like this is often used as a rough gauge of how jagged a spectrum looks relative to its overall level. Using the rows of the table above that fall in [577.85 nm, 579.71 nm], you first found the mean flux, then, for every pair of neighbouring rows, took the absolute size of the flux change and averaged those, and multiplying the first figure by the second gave 36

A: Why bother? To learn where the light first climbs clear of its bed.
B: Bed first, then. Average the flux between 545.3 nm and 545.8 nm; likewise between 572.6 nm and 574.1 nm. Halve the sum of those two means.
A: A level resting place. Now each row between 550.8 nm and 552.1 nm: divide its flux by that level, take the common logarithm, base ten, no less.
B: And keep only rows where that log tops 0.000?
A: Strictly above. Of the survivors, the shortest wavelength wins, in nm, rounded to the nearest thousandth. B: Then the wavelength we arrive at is 550.952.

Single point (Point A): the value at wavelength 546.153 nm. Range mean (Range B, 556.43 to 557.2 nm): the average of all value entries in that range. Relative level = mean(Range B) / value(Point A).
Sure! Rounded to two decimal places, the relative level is 1.01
